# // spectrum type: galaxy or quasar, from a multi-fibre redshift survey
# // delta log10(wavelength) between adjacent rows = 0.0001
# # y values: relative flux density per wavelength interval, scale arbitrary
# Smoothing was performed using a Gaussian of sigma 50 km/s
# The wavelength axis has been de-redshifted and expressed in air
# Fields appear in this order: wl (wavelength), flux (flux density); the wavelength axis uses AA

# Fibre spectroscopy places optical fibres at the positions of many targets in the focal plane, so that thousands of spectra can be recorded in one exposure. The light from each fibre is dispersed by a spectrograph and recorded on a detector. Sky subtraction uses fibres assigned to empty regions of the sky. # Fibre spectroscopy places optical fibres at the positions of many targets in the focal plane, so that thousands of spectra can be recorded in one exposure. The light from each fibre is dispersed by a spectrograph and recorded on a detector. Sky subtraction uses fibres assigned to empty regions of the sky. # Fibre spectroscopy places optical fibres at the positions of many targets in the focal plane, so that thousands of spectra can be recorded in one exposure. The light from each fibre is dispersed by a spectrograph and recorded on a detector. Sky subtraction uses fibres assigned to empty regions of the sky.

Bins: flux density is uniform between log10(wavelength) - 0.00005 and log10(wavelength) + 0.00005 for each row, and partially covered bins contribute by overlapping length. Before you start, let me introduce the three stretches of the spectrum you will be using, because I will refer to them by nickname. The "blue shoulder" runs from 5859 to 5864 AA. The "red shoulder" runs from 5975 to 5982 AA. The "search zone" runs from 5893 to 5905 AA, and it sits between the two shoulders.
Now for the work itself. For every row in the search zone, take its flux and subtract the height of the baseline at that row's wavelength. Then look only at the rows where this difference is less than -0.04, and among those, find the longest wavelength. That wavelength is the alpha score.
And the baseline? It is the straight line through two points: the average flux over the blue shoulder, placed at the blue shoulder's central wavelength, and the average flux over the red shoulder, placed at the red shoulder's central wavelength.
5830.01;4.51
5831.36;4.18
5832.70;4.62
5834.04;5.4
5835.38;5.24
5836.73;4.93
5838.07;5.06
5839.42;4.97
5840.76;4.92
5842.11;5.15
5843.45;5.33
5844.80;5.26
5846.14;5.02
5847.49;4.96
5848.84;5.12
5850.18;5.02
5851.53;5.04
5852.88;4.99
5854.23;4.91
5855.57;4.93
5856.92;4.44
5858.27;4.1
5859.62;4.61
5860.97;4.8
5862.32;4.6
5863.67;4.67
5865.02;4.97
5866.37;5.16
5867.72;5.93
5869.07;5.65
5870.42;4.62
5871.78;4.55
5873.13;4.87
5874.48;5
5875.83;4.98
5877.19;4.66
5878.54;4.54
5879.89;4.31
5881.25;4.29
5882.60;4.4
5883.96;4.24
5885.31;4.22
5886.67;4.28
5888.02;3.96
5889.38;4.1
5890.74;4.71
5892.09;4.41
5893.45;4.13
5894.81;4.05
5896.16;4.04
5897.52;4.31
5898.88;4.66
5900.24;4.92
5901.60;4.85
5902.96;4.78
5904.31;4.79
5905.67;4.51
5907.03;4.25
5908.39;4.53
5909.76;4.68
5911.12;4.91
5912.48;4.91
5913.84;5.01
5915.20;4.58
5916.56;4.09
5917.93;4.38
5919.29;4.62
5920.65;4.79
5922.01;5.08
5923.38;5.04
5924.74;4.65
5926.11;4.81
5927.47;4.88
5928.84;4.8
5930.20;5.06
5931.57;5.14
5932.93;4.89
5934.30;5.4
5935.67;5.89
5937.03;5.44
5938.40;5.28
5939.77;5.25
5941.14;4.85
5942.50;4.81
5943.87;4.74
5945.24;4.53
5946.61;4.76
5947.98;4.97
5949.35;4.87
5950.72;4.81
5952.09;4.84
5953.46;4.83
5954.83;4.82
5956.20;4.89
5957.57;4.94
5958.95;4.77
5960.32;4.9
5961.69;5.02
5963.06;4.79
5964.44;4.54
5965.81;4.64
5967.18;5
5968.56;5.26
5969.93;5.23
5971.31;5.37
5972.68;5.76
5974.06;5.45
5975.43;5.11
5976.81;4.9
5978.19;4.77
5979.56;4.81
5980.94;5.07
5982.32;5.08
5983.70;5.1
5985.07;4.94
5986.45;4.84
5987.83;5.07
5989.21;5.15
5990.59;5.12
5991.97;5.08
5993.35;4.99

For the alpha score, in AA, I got 5898.88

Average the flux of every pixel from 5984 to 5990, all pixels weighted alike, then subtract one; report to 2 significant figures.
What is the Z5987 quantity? 4.0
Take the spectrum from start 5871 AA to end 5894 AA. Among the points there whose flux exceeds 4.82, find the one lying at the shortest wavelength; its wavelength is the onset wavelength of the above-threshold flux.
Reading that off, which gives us 5873.13 AA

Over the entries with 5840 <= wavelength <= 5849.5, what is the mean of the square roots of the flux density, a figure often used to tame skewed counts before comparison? 2.260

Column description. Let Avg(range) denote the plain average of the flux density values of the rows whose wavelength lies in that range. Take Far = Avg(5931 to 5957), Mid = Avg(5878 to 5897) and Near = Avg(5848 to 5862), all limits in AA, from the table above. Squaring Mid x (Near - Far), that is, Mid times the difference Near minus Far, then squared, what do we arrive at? 0.8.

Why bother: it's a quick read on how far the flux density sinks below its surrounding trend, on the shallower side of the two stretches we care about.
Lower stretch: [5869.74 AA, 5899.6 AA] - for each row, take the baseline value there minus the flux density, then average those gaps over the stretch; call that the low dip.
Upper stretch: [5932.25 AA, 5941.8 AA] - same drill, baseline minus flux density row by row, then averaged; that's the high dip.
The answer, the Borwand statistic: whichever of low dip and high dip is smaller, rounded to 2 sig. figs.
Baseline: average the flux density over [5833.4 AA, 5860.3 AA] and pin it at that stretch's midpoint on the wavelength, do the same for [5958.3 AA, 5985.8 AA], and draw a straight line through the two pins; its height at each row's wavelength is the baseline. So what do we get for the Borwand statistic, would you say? -0.28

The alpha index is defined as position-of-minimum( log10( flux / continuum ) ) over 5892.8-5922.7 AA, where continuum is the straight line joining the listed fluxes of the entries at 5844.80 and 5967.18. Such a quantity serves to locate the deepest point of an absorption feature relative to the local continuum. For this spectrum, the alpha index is 5896.16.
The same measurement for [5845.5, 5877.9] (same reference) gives 5858.27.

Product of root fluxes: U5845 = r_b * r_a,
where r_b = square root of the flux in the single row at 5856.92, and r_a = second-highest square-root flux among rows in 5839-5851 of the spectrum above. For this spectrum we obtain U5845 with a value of 4.83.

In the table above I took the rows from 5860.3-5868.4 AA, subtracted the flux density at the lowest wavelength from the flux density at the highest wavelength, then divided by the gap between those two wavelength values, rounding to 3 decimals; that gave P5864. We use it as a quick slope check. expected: 0.167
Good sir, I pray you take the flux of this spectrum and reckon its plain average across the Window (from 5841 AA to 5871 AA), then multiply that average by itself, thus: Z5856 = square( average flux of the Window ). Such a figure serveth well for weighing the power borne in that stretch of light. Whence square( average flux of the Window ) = 24.7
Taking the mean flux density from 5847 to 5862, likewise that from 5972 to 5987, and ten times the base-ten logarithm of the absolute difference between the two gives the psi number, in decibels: -6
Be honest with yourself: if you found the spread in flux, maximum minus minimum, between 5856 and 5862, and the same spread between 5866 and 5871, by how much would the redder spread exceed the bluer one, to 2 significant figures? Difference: 0.61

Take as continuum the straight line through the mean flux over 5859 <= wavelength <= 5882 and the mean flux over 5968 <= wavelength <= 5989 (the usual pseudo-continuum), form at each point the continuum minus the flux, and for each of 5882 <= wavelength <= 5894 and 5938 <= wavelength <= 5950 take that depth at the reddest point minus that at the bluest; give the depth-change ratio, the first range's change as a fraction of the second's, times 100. 68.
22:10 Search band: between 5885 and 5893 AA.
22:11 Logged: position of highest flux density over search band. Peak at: 5890.74 AA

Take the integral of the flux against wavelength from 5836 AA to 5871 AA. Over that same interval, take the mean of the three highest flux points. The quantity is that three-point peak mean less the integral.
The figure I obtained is -168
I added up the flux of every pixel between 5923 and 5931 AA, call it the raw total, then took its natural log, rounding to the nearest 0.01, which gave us 3.38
